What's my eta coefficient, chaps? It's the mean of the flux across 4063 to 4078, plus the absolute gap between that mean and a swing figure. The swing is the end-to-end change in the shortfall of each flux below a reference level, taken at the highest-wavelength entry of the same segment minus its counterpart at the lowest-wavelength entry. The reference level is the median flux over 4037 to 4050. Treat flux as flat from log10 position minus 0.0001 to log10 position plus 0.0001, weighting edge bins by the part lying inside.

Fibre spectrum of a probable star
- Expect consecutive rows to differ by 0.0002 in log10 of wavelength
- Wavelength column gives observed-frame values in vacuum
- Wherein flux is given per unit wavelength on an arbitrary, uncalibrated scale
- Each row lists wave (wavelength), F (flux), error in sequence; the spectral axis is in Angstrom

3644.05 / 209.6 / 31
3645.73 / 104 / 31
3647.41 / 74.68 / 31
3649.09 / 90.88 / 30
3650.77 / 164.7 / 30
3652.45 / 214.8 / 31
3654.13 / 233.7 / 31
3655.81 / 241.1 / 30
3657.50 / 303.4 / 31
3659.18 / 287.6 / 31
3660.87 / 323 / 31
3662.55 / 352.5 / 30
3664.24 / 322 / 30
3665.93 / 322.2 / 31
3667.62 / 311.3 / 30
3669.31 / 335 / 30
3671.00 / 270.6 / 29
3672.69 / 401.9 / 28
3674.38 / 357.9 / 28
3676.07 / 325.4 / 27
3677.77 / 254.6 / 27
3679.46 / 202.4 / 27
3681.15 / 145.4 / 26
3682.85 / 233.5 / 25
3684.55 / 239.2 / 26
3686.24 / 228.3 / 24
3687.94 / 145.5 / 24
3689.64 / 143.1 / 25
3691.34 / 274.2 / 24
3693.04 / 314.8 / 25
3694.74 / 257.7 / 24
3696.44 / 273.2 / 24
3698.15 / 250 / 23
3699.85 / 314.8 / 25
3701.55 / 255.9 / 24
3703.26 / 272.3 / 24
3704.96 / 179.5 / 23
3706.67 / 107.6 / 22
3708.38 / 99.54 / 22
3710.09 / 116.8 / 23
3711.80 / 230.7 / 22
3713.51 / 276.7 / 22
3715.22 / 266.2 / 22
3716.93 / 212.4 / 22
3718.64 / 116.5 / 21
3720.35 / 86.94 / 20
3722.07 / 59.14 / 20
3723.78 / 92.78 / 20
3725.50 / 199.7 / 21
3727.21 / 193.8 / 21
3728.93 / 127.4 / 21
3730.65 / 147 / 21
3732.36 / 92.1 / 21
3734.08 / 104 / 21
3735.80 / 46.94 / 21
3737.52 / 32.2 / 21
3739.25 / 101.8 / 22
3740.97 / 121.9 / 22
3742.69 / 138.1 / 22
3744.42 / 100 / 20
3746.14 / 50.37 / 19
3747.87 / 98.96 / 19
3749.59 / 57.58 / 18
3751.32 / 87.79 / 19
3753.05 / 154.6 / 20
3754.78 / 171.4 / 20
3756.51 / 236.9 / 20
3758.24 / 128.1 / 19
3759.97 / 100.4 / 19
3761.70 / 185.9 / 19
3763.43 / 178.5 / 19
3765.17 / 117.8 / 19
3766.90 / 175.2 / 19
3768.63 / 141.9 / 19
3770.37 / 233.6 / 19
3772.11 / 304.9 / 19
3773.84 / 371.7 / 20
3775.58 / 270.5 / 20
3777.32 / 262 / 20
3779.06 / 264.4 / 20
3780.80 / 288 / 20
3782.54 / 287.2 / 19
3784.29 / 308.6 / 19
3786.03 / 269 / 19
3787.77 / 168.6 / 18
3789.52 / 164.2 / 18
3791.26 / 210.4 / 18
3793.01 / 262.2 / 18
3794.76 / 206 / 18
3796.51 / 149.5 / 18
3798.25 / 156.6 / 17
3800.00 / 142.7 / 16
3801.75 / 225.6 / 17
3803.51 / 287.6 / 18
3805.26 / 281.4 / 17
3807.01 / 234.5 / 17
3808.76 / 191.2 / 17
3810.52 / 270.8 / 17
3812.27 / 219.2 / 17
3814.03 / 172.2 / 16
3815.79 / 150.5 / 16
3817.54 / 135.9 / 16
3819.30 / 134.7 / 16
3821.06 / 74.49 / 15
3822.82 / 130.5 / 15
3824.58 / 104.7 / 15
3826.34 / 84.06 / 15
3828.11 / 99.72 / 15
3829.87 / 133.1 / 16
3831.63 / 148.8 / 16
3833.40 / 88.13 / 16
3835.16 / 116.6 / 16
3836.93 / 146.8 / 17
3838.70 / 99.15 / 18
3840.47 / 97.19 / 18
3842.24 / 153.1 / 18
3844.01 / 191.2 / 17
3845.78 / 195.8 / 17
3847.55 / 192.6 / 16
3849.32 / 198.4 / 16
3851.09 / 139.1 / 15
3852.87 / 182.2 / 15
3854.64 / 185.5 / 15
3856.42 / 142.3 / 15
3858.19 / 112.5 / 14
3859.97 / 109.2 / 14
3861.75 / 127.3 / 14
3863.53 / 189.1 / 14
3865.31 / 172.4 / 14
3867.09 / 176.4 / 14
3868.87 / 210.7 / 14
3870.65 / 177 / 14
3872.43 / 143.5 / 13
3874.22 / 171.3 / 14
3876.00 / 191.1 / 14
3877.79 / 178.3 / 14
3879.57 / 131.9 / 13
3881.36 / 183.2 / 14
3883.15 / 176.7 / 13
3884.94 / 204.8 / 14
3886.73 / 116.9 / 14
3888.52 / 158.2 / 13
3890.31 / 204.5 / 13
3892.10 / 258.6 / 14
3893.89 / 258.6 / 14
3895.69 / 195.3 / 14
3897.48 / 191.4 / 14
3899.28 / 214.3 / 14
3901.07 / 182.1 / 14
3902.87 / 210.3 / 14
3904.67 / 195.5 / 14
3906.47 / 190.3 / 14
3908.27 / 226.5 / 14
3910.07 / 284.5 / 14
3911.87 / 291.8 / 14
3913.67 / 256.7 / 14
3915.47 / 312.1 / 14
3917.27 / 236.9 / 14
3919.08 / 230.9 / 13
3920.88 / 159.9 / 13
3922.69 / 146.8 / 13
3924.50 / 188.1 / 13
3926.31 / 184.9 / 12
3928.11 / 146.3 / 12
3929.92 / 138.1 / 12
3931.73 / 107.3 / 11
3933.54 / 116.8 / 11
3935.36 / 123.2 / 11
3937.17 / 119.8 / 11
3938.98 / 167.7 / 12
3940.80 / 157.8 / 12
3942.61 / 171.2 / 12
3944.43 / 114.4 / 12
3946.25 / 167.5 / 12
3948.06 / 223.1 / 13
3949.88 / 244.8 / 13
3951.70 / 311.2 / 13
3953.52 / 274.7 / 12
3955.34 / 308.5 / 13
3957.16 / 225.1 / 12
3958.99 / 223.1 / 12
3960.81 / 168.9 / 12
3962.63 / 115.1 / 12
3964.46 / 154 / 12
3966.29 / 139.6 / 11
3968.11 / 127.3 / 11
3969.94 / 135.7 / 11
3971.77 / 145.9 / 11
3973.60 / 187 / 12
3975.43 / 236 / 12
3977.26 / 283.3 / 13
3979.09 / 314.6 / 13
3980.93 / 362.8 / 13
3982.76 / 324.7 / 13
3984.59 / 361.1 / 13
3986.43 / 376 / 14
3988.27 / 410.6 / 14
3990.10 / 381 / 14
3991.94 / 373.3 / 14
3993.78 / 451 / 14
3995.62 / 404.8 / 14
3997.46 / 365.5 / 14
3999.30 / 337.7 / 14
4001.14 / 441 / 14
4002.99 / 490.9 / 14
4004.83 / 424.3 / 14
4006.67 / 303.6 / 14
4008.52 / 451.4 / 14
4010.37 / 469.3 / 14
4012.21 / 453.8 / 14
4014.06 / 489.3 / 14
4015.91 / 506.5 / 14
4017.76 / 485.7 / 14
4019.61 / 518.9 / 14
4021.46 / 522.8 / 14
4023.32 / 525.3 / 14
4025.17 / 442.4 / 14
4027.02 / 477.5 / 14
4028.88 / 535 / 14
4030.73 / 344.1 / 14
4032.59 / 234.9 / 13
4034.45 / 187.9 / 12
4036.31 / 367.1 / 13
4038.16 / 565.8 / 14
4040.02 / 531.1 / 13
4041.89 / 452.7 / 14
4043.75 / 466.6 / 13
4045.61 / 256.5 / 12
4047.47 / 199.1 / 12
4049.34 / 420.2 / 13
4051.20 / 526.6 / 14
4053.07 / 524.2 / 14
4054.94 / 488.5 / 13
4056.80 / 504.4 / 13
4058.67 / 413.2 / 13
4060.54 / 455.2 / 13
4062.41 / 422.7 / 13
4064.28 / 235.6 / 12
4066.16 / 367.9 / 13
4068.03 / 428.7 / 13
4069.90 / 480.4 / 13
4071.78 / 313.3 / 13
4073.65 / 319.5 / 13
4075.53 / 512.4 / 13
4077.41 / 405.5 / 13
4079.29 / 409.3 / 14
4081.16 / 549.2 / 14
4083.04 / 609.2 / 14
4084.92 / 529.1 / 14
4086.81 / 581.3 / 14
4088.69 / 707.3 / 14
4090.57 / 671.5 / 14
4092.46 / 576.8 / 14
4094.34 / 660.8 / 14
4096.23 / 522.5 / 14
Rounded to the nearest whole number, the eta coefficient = 936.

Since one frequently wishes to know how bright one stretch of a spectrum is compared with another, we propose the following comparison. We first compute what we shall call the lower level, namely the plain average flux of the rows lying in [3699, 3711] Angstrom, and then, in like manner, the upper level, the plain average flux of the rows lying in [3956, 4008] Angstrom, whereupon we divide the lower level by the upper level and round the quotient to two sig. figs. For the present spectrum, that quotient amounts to 0.65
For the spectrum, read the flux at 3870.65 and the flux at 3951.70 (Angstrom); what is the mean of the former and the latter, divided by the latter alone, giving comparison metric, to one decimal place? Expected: 0.8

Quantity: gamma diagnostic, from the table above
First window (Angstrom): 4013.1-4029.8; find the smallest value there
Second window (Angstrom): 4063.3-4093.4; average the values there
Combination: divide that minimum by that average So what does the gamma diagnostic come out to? 0.92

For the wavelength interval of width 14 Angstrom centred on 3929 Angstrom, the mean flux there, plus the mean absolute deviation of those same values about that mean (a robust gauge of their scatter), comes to 167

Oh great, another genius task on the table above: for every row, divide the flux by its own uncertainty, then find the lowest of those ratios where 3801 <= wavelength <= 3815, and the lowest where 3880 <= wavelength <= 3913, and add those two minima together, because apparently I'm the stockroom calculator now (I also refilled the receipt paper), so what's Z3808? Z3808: 19.1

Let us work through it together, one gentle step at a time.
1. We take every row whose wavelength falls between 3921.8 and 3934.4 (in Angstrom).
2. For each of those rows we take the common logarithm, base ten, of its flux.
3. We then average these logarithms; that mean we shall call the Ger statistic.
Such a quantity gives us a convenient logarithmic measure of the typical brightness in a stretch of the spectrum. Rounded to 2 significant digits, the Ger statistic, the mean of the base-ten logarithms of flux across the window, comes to 2.2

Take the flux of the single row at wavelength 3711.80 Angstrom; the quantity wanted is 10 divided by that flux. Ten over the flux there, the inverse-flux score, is 0.043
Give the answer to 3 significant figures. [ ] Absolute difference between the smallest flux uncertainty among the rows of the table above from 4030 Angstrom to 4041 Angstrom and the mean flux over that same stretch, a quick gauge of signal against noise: 360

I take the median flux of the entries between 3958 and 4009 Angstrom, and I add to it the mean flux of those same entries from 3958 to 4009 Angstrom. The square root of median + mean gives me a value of 25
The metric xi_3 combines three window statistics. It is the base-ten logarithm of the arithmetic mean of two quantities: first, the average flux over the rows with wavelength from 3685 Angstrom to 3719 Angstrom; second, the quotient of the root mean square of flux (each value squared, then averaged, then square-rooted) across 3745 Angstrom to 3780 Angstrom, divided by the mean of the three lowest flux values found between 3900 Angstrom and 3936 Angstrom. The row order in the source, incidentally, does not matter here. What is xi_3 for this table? 2.04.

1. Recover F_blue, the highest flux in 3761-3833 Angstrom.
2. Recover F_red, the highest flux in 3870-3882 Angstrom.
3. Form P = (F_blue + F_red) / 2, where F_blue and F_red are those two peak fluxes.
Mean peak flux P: 281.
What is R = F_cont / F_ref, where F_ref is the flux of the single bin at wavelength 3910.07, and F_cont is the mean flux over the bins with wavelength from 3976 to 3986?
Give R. 1.2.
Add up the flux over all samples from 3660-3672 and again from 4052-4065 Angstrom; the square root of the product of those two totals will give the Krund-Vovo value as 2609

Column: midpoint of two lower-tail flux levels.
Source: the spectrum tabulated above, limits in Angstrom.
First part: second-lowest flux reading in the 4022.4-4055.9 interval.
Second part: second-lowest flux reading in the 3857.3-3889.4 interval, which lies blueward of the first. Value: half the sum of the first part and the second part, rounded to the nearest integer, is 156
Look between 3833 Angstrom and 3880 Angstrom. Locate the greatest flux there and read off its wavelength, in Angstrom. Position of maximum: 3868.87 Angstrom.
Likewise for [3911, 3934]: 3915.47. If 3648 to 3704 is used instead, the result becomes 3672.69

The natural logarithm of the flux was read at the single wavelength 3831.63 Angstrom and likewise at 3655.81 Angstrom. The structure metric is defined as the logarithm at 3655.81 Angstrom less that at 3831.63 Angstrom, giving 0.48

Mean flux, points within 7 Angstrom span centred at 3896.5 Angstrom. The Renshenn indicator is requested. 215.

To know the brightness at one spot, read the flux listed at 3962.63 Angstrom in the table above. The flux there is 115.1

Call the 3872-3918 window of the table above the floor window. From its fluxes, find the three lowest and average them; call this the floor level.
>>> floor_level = 131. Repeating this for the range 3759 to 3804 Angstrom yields 120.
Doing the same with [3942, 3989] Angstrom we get 119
